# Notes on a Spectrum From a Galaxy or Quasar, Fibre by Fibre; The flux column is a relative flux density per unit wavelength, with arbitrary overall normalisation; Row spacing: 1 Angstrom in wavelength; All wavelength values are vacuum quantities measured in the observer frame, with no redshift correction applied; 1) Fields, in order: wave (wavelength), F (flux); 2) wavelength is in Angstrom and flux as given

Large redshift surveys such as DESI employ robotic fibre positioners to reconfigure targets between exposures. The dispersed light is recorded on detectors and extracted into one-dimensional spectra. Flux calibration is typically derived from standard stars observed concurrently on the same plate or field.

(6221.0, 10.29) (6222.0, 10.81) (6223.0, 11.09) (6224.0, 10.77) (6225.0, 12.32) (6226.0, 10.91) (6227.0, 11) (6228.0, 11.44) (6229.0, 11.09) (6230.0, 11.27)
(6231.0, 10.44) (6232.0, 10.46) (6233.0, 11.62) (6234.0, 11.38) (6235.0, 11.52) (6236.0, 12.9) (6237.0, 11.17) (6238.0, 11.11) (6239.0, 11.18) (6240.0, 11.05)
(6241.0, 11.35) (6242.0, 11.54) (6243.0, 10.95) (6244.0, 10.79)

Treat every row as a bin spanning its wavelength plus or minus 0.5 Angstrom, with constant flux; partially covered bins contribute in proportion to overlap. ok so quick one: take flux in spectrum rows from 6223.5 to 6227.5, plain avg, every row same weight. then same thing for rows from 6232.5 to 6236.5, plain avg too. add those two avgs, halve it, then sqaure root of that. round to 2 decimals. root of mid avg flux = 3.40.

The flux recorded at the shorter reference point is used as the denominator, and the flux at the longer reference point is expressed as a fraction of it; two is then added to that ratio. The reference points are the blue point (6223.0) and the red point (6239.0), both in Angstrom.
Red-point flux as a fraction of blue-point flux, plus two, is 3.01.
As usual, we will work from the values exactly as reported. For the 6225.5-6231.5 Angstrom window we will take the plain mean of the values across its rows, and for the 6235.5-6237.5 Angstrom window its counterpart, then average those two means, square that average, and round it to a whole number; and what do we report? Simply 133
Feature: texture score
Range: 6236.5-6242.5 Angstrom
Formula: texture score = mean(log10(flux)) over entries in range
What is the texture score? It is 1.05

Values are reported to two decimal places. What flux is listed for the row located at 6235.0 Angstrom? 11.52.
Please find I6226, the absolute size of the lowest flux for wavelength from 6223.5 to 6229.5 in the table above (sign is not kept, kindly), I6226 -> 10.8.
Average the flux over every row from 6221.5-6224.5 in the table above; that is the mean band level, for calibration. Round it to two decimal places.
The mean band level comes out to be 10.89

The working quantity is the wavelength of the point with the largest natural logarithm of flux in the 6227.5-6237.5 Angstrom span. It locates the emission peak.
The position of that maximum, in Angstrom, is 6236.0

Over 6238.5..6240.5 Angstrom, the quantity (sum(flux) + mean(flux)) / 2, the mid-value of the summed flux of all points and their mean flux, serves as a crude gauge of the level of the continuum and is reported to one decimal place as 16.7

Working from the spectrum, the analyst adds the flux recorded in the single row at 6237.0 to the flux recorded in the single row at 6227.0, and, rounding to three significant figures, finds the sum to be 22.2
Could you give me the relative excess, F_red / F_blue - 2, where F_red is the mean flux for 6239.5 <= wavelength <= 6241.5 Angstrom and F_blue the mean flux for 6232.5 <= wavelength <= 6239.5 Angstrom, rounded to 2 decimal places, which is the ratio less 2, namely -1.03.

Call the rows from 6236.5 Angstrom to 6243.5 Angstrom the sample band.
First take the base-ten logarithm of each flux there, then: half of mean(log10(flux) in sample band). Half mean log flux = 0.524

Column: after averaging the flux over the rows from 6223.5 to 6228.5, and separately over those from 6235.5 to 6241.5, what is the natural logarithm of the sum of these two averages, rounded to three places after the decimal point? 3.124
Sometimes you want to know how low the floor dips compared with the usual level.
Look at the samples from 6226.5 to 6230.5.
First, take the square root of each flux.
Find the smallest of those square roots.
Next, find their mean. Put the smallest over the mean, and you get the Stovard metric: 0.991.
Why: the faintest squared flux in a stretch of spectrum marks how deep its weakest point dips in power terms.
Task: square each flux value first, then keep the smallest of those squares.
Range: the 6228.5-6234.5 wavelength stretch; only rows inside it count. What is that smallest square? 109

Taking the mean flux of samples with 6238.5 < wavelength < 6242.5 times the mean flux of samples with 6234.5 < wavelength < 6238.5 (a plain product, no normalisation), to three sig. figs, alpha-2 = 132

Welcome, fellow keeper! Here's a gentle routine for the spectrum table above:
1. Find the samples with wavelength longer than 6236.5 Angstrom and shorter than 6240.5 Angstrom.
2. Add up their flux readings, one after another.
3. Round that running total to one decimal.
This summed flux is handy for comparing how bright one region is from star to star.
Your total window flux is 44.5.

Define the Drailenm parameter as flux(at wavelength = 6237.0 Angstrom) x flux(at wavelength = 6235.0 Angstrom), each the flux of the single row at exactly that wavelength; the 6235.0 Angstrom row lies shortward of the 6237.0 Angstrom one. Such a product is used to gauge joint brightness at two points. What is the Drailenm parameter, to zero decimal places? 129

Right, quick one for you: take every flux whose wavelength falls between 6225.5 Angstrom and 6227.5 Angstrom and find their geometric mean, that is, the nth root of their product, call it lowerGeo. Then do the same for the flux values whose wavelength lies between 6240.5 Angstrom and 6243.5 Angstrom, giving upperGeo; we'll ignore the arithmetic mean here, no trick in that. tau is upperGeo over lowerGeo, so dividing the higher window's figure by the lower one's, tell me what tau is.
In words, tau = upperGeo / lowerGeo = 1.029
